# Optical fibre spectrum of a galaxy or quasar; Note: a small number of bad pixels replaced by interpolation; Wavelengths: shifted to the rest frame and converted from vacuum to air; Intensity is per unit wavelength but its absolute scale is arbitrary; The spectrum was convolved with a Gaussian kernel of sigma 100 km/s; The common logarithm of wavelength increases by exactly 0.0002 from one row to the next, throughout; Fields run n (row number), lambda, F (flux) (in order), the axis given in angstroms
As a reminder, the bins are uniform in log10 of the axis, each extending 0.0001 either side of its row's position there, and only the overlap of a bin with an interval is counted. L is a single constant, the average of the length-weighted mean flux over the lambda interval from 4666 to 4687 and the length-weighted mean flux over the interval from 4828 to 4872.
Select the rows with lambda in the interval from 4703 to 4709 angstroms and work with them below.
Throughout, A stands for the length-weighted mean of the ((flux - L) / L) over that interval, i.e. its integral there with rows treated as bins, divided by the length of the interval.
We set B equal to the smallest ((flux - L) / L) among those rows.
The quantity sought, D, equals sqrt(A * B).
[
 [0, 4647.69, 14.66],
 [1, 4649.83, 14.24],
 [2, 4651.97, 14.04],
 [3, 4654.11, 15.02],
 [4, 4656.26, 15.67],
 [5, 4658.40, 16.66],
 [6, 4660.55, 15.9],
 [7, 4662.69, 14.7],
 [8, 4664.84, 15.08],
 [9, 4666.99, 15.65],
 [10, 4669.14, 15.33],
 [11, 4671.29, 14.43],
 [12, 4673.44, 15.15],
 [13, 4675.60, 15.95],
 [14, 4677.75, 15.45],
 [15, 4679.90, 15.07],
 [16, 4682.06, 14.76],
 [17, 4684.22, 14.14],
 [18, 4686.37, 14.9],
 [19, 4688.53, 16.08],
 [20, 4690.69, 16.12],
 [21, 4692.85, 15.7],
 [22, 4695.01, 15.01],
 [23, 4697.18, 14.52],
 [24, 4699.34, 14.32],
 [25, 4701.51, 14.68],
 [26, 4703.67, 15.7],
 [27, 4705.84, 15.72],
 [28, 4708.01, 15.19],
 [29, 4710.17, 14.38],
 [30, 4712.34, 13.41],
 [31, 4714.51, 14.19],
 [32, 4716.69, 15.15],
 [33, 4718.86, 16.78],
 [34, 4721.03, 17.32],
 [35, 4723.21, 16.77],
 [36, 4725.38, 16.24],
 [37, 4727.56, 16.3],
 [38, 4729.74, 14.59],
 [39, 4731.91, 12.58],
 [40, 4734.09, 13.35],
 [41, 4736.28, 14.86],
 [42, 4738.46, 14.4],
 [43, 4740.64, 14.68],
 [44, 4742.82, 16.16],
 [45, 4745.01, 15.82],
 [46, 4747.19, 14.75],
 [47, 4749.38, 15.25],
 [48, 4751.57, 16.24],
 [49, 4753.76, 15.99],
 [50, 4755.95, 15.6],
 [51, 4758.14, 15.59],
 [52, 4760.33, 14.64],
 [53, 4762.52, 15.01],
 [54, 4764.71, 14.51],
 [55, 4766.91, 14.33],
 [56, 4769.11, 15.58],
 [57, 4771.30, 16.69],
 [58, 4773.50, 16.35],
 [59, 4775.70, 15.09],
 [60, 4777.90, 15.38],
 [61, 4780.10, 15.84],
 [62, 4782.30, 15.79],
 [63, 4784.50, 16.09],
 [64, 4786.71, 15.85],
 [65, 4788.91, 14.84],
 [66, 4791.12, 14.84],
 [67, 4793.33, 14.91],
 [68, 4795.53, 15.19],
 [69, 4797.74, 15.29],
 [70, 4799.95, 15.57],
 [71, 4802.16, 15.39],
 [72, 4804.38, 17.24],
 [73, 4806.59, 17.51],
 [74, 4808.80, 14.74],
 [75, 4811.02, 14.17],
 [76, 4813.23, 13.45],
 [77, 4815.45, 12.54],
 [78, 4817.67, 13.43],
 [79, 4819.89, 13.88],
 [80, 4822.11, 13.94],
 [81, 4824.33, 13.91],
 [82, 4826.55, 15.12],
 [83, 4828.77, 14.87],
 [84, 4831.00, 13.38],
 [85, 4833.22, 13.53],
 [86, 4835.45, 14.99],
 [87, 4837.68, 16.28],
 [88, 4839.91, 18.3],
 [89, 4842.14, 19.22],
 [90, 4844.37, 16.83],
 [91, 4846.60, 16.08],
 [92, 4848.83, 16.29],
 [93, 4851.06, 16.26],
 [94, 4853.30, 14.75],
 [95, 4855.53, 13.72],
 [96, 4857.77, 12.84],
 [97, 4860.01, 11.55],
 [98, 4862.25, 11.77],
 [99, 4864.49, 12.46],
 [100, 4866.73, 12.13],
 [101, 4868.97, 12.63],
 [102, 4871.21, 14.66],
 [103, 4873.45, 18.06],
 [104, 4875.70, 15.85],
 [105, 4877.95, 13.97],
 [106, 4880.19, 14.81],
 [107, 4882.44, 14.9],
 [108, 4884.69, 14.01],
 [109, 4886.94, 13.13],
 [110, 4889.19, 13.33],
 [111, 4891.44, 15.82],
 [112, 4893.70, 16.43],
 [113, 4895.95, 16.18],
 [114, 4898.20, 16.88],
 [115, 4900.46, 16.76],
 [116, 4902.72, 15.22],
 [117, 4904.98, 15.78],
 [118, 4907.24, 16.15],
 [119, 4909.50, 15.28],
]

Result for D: 0.03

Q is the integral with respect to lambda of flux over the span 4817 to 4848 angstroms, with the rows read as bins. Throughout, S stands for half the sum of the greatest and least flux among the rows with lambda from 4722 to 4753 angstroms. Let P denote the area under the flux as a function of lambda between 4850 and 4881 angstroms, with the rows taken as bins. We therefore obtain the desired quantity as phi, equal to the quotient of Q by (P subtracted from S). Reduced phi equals -1.14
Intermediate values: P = 432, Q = 475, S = 14.7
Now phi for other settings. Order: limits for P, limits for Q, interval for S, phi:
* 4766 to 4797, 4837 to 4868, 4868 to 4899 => -0.99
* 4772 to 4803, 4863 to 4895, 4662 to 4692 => -0.99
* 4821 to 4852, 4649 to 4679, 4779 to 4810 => -0.98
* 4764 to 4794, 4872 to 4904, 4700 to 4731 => -1.10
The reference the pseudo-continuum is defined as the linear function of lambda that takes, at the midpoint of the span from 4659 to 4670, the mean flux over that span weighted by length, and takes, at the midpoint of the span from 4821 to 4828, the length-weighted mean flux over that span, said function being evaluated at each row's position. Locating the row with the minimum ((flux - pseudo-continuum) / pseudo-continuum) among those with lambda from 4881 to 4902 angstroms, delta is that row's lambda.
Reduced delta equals 4886.94 angstroms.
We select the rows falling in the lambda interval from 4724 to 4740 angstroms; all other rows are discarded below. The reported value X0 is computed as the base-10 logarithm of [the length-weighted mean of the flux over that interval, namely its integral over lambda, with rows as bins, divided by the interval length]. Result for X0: 1.17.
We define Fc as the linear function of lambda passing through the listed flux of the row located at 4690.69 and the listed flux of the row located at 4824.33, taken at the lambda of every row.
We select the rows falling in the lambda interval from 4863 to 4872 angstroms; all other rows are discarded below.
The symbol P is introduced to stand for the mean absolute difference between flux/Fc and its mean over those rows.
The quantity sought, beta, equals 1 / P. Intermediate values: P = 0.07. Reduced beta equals 15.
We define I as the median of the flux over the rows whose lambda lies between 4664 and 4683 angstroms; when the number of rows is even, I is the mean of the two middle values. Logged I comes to 15.15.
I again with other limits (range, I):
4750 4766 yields 15.59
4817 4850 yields 14.99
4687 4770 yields 15.17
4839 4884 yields 14.78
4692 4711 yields 15.01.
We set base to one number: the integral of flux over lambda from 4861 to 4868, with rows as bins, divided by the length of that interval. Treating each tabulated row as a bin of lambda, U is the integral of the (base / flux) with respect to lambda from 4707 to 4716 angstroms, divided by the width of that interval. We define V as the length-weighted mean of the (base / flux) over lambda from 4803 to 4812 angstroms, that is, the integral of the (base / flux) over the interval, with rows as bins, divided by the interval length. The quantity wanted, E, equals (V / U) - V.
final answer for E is 0.14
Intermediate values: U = 0.848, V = 0.767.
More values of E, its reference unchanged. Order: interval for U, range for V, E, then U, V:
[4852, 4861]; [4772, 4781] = 0.07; 0.919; 0.772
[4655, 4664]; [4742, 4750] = 0.23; 0.773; 0.783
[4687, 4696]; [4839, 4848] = 0.20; 0.773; 0.694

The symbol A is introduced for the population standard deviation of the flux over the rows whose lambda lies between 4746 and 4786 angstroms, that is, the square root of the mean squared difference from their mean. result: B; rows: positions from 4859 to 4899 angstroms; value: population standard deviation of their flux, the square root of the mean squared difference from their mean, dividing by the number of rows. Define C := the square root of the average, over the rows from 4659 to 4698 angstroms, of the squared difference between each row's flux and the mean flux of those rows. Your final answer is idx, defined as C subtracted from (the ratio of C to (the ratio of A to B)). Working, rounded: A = 0.65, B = 1.8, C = 0.58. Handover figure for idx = 1.1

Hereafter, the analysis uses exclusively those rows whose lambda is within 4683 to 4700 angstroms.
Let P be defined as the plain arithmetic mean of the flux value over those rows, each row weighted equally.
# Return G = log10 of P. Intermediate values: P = 15.1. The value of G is 1.18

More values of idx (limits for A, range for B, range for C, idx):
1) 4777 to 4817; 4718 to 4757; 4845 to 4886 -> 0.1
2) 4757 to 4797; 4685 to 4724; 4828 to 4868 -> 1.2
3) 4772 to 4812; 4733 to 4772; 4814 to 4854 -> 0.0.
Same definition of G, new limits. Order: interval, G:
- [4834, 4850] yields 1.23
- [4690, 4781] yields 1.18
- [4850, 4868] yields 1.12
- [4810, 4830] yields 1.14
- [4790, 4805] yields 1.19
